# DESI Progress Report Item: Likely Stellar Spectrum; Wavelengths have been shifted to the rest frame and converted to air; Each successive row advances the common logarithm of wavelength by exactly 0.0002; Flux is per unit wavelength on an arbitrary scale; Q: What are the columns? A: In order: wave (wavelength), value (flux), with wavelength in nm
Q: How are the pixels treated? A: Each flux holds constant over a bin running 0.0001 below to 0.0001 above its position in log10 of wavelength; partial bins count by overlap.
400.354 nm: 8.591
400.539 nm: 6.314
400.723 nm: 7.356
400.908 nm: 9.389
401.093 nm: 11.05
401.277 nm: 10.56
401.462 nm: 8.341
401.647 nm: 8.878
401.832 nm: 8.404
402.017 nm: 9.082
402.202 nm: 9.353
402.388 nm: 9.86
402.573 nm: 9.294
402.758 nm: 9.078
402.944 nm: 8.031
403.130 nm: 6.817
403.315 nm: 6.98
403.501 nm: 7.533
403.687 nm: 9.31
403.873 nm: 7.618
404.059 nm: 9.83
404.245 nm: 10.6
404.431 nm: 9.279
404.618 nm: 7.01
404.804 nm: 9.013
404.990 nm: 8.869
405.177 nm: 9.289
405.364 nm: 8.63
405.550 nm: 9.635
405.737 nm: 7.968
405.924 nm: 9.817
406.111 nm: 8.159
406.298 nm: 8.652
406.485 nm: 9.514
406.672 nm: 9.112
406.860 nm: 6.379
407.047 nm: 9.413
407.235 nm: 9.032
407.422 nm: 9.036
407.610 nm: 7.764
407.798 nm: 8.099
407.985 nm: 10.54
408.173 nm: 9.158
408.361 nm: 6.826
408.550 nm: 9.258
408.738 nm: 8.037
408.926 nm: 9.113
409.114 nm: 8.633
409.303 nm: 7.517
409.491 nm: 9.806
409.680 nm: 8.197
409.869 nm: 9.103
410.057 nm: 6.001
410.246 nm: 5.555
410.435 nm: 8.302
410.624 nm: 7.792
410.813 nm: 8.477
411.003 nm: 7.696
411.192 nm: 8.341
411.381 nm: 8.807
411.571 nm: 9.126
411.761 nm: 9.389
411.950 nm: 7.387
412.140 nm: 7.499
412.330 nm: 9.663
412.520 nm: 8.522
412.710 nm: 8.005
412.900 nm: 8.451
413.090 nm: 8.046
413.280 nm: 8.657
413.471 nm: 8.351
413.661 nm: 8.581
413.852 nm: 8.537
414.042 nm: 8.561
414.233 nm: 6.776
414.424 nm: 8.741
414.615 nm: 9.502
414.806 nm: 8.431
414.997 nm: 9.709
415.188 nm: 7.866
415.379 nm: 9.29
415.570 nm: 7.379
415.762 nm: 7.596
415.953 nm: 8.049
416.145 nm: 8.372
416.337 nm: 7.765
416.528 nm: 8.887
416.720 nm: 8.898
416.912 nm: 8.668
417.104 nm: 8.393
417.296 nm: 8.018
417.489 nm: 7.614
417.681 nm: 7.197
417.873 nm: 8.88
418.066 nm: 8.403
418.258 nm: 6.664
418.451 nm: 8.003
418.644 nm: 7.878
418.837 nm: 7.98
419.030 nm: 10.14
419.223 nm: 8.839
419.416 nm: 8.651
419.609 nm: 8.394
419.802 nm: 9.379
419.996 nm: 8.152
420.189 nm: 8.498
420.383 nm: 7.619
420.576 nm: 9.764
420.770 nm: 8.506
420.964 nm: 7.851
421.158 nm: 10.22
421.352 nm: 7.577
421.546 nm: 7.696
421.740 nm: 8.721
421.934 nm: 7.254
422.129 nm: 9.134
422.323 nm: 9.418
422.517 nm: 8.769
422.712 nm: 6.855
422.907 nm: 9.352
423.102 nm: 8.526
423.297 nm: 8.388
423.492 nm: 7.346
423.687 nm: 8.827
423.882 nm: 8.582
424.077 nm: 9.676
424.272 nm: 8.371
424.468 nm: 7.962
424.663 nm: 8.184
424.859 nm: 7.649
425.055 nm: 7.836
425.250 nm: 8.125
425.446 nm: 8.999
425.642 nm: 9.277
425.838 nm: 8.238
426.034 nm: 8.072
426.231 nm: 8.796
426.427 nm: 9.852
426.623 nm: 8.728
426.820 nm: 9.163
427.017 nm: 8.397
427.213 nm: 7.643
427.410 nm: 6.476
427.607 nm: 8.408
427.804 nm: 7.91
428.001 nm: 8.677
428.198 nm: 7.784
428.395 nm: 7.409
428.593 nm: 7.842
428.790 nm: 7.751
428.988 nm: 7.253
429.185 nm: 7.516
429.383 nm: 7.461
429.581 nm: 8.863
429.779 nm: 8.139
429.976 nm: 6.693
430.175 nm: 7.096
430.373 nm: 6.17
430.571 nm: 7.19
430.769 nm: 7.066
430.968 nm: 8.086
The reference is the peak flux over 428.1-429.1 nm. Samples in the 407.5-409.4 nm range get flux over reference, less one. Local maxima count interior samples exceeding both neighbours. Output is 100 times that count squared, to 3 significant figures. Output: 900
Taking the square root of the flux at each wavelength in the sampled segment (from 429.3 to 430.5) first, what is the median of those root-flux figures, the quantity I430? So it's 2.70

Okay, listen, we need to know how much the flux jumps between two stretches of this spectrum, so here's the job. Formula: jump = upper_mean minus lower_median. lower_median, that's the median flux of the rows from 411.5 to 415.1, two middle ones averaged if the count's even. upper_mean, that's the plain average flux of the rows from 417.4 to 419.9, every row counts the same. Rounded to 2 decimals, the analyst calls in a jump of -0.23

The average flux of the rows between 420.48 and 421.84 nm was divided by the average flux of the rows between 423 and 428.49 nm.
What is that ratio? 1.03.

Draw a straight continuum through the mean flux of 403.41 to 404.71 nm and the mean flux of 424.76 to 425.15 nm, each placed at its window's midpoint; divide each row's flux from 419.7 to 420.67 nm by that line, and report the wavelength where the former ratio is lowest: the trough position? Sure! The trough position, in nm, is 420.383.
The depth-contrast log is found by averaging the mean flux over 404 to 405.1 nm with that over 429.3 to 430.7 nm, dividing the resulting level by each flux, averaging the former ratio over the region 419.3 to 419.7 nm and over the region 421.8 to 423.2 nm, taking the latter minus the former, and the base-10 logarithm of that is -1.7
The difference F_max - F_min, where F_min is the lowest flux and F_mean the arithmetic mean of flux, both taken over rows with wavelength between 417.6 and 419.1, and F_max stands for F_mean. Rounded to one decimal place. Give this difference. 1.5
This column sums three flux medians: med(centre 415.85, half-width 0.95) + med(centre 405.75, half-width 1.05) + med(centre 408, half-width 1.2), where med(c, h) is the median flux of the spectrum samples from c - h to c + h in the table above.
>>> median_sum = 26.3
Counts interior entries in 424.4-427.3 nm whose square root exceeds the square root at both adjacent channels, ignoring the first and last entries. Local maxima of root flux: 4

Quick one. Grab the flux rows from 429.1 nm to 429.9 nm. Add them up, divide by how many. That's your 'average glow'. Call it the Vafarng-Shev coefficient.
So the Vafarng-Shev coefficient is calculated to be 8.0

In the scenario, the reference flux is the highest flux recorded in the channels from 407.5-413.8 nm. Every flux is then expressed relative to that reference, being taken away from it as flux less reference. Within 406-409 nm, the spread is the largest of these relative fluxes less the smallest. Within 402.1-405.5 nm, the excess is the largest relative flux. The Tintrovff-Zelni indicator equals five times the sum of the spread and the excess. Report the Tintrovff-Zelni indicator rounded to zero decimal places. 21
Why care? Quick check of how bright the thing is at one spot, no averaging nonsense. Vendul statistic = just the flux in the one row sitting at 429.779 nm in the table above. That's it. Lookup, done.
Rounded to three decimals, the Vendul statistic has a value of 8.139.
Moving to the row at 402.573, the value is 9.294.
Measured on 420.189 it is 8.498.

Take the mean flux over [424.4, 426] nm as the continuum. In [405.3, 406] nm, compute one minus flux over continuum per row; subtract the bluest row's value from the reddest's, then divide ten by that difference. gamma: -70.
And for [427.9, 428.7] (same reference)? 99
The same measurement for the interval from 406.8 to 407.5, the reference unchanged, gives -31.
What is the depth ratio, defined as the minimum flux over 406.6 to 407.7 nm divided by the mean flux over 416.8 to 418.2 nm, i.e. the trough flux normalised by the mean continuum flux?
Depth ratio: 0.78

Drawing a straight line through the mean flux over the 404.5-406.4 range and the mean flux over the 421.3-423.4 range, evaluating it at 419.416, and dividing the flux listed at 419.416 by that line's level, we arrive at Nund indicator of 1.03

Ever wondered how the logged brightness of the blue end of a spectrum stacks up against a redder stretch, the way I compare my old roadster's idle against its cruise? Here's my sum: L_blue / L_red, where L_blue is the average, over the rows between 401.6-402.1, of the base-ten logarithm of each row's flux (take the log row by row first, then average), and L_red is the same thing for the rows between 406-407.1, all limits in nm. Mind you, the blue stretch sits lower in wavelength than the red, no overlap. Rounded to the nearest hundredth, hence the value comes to 1.02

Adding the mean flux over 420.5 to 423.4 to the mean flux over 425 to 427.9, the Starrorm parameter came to 16.9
